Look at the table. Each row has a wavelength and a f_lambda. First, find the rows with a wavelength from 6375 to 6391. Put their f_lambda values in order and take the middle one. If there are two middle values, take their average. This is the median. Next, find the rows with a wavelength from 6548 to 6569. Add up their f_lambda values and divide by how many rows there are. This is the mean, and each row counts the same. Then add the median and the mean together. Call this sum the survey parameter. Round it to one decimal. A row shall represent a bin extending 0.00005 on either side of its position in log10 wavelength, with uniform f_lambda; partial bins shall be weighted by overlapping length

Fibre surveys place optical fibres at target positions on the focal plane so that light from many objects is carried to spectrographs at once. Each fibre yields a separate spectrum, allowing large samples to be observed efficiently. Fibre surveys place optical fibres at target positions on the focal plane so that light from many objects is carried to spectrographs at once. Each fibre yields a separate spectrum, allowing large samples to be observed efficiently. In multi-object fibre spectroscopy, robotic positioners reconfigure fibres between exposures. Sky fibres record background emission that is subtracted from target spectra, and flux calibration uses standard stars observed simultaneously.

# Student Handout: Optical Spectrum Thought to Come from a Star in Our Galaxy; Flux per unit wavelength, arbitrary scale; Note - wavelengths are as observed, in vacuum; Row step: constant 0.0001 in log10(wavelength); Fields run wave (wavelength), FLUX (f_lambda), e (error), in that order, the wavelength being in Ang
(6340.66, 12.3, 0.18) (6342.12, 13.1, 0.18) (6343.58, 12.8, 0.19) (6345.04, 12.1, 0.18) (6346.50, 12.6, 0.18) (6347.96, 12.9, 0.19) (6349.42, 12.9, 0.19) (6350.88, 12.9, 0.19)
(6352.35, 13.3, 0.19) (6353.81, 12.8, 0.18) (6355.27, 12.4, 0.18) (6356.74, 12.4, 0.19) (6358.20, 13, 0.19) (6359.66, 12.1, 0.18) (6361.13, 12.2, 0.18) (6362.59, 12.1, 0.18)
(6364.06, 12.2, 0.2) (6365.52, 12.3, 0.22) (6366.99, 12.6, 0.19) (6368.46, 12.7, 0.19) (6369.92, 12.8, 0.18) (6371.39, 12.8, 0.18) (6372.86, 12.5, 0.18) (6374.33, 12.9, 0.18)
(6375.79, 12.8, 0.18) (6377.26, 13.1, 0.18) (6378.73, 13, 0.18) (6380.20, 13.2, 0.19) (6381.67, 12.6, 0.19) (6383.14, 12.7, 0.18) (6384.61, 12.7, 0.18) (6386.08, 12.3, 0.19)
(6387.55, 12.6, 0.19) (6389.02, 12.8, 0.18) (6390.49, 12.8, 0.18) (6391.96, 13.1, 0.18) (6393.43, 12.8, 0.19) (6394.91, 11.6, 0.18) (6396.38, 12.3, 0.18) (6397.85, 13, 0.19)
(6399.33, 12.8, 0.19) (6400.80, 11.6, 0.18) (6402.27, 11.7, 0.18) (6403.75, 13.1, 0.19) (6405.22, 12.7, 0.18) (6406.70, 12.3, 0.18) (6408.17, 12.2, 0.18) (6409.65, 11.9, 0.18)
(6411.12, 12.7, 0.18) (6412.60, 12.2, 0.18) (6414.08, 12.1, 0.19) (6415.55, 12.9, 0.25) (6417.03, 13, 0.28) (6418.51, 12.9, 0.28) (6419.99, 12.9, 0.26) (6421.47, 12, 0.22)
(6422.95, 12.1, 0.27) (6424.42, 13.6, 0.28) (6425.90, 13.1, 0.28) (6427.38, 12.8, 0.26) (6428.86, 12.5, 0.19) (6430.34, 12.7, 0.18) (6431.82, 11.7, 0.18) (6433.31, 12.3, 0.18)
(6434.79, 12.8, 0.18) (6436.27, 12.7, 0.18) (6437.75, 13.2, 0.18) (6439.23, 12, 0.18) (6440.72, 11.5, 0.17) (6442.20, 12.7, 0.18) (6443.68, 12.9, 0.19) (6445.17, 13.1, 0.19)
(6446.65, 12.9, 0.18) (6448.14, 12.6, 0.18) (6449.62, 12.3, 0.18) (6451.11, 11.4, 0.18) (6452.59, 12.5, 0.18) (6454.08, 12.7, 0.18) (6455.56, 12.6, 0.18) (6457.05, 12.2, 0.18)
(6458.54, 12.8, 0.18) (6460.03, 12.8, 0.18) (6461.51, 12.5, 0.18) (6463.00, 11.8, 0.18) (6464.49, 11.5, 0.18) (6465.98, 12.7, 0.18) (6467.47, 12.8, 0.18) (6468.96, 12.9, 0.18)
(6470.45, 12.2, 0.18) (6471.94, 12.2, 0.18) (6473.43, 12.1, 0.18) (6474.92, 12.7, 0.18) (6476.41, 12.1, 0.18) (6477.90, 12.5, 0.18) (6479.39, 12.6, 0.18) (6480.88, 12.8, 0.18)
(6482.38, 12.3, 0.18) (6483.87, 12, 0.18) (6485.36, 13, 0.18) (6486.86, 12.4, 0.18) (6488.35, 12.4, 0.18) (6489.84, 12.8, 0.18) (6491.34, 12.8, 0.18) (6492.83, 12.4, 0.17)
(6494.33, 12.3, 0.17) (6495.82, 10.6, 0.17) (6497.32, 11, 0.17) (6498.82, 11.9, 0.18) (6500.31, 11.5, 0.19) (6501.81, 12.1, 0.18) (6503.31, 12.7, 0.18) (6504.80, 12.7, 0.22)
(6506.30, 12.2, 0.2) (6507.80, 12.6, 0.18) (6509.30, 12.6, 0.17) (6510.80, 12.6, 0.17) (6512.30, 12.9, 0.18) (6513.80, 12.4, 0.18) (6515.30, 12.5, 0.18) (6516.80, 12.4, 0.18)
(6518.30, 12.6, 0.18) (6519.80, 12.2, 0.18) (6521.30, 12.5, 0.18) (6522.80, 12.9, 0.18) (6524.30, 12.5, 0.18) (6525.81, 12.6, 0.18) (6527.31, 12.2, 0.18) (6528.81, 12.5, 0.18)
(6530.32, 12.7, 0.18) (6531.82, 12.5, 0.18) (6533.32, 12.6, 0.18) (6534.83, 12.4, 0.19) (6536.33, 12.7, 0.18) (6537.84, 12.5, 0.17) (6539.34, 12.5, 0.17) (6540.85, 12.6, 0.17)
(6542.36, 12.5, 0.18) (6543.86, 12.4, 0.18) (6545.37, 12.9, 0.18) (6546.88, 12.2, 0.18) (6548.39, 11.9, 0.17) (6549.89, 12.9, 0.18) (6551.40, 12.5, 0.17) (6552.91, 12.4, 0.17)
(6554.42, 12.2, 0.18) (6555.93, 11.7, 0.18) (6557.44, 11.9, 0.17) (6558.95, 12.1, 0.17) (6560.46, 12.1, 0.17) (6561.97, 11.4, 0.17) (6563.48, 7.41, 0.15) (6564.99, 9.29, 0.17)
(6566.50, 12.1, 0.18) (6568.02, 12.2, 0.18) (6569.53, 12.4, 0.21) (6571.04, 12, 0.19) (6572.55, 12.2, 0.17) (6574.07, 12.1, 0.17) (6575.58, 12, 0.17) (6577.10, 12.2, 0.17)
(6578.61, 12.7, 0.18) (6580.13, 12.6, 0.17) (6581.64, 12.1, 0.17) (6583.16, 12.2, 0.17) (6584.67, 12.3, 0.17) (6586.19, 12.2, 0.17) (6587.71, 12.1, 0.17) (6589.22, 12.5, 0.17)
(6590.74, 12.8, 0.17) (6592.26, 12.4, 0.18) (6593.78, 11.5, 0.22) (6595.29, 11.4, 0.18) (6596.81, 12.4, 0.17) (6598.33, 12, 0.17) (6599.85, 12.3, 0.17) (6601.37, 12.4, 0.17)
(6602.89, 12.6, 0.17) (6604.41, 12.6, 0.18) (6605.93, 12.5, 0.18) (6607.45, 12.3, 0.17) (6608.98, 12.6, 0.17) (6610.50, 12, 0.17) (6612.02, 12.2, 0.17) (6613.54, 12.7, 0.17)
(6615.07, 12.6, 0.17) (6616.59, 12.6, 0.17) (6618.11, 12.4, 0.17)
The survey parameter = 24.4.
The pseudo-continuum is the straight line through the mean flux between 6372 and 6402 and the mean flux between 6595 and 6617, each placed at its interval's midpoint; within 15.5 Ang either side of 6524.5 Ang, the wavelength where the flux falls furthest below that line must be 6519.80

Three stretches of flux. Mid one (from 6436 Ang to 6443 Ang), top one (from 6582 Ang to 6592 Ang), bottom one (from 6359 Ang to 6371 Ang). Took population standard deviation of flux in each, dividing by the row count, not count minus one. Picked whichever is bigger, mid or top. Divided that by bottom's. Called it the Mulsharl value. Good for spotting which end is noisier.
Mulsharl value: 2.3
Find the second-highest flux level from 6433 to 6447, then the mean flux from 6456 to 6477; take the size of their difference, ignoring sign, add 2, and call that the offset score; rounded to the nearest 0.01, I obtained 2.72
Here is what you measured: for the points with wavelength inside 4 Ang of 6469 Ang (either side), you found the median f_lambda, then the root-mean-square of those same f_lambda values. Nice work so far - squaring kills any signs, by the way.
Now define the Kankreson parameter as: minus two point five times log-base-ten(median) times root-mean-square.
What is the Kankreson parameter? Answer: -34.7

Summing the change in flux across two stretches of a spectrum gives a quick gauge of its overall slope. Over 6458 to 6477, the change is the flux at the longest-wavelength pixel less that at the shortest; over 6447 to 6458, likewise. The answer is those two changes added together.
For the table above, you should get -1.1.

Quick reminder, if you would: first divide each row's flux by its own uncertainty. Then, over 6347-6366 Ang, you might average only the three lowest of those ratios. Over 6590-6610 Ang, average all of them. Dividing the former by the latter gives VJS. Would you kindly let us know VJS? 0.87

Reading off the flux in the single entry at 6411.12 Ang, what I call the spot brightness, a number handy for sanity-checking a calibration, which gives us 12.7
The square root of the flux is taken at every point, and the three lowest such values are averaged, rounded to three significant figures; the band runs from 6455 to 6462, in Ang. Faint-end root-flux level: 3.53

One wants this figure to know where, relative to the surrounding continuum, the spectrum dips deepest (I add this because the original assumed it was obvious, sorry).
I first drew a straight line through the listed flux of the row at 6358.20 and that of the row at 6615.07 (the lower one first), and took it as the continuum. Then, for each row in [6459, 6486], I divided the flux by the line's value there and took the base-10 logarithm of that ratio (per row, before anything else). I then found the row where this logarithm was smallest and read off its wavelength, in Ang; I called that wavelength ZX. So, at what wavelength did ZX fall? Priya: 6464.49 Ang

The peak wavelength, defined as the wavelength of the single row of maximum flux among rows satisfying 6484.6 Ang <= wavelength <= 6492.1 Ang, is 6485.36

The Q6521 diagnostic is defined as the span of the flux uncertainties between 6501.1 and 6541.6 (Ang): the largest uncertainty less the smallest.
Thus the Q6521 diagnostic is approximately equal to 0.05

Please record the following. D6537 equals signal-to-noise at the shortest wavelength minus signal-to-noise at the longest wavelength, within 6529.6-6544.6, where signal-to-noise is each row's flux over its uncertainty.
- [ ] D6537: 2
